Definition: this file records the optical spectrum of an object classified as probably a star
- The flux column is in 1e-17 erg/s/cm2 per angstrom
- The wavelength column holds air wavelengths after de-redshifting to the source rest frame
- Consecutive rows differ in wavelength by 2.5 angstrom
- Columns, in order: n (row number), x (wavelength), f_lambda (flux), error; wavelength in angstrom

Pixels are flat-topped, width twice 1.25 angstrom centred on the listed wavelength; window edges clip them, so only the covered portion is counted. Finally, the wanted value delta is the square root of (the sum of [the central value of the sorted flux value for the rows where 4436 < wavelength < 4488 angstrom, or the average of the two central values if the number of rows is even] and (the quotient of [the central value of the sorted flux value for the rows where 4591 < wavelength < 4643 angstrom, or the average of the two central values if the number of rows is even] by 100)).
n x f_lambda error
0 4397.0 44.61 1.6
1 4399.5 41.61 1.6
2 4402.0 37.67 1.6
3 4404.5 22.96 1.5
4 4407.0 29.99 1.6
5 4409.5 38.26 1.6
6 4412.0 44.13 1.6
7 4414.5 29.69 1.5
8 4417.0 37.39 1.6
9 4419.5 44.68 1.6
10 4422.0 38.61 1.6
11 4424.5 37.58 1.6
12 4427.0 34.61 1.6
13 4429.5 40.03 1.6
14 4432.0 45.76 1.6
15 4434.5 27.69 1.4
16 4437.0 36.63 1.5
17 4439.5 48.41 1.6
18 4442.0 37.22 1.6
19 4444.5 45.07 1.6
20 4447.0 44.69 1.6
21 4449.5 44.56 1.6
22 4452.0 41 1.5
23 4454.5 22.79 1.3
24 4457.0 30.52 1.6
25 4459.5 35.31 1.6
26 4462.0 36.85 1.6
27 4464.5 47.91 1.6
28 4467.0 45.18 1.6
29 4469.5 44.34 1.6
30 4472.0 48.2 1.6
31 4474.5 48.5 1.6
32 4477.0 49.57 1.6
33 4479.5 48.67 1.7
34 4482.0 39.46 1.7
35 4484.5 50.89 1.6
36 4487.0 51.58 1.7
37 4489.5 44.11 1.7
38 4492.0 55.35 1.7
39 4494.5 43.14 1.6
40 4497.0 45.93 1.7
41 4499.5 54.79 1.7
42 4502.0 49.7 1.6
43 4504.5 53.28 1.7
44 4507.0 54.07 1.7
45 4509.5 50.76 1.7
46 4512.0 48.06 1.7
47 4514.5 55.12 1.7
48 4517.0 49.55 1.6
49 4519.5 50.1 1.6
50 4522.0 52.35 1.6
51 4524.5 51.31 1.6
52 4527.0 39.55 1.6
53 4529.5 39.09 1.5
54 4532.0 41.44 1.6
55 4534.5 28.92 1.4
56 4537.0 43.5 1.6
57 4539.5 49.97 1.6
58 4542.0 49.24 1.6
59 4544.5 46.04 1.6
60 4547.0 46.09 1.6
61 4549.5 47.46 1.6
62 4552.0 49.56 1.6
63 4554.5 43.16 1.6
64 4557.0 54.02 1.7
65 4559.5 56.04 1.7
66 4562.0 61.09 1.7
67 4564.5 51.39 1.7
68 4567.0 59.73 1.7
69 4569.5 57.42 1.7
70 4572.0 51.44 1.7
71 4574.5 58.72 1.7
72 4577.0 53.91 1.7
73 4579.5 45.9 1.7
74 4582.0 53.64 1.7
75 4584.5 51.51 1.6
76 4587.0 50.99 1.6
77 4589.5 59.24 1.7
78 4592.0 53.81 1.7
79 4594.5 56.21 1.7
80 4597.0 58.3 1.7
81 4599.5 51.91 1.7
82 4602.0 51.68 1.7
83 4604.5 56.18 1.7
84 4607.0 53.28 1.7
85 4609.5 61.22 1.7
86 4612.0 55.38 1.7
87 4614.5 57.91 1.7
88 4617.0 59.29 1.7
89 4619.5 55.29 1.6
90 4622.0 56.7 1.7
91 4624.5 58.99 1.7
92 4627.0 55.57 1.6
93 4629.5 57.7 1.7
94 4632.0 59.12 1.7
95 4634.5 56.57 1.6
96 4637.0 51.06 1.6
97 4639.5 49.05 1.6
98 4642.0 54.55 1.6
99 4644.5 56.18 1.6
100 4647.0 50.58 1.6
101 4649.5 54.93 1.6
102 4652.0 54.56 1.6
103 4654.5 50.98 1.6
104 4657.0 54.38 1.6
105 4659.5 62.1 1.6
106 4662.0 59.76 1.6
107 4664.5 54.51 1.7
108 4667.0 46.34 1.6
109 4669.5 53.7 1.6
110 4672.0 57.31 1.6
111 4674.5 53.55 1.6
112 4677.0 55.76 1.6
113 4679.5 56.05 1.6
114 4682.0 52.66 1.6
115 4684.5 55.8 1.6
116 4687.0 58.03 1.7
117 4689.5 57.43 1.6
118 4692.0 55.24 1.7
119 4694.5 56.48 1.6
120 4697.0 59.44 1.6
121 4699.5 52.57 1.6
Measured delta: 6.7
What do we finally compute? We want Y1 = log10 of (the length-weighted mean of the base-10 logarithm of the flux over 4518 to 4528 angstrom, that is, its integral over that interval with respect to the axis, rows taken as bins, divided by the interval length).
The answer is 0.226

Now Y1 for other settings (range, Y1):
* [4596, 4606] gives 0.239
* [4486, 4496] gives 0.226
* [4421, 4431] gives 0.198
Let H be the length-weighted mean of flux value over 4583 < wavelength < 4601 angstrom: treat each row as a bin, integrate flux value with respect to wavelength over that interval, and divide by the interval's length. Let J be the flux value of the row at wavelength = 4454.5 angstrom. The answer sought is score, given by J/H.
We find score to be 0.42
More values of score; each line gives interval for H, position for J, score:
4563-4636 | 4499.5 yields 0.99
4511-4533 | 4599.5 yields 1.09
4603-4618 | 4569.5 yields 1.01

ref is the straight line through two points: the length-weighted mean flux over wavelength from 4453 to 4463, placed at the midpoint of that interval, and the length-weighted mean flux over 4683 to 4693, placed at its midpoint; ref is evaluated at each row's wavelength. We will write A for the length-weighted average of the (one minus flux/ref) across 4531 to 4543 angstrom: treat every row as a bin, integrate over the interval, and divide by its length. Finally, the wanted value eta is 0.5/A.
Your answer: -8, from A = -0.06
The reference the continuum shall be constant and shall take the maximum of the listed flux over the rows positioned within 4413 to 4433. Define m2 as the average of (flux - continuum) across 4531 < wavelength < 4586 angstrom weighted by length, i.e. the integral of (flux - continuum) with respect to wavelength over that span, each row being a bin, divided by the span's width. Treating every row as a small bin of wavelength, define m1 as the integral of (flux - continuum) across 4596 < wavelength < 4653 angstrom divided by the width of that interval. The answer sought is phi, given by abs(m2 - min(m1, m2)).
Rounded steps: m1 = 10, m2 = 4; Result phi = 0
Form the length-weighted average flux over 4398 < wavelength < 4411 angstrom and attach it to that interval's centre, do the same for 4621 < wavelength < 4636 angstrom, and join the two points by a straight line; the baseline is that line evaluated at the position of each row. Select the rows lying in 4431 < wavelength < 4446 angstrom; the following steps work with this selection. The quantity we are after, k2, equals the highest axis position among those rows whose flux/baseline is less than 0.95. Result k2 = 4434.5 angstrom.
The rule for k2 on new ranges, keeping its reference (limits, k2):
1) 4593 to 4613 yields 4602.0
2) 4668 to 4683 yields 4682.0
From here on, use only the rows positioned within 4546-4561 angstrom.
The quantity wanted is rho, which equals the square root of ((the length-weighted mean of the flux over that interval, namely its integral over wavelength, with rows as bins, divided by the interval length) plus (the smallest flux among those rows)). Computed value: 9.6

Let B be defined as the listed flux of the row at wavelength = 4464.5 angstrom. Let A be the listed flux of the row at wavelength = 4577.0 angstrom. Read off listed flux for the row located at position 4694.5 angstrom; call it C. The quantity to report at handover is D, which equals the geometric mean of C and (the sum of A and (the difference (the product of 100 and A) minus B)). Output 552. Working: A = 53.91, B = 47.91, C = 56.48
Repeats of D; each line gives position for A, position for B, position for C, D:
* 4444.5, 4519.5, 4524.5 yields 481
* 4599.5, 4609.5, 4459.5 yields 428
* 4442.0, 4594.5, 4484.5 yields 434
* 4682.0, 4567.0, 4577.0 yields 532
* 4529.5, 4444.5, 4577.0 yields 459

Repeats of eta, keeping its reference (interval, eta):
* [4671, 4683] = 98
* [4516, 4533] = -3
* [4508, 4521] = -1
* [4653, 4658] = 81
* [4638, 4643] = -107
